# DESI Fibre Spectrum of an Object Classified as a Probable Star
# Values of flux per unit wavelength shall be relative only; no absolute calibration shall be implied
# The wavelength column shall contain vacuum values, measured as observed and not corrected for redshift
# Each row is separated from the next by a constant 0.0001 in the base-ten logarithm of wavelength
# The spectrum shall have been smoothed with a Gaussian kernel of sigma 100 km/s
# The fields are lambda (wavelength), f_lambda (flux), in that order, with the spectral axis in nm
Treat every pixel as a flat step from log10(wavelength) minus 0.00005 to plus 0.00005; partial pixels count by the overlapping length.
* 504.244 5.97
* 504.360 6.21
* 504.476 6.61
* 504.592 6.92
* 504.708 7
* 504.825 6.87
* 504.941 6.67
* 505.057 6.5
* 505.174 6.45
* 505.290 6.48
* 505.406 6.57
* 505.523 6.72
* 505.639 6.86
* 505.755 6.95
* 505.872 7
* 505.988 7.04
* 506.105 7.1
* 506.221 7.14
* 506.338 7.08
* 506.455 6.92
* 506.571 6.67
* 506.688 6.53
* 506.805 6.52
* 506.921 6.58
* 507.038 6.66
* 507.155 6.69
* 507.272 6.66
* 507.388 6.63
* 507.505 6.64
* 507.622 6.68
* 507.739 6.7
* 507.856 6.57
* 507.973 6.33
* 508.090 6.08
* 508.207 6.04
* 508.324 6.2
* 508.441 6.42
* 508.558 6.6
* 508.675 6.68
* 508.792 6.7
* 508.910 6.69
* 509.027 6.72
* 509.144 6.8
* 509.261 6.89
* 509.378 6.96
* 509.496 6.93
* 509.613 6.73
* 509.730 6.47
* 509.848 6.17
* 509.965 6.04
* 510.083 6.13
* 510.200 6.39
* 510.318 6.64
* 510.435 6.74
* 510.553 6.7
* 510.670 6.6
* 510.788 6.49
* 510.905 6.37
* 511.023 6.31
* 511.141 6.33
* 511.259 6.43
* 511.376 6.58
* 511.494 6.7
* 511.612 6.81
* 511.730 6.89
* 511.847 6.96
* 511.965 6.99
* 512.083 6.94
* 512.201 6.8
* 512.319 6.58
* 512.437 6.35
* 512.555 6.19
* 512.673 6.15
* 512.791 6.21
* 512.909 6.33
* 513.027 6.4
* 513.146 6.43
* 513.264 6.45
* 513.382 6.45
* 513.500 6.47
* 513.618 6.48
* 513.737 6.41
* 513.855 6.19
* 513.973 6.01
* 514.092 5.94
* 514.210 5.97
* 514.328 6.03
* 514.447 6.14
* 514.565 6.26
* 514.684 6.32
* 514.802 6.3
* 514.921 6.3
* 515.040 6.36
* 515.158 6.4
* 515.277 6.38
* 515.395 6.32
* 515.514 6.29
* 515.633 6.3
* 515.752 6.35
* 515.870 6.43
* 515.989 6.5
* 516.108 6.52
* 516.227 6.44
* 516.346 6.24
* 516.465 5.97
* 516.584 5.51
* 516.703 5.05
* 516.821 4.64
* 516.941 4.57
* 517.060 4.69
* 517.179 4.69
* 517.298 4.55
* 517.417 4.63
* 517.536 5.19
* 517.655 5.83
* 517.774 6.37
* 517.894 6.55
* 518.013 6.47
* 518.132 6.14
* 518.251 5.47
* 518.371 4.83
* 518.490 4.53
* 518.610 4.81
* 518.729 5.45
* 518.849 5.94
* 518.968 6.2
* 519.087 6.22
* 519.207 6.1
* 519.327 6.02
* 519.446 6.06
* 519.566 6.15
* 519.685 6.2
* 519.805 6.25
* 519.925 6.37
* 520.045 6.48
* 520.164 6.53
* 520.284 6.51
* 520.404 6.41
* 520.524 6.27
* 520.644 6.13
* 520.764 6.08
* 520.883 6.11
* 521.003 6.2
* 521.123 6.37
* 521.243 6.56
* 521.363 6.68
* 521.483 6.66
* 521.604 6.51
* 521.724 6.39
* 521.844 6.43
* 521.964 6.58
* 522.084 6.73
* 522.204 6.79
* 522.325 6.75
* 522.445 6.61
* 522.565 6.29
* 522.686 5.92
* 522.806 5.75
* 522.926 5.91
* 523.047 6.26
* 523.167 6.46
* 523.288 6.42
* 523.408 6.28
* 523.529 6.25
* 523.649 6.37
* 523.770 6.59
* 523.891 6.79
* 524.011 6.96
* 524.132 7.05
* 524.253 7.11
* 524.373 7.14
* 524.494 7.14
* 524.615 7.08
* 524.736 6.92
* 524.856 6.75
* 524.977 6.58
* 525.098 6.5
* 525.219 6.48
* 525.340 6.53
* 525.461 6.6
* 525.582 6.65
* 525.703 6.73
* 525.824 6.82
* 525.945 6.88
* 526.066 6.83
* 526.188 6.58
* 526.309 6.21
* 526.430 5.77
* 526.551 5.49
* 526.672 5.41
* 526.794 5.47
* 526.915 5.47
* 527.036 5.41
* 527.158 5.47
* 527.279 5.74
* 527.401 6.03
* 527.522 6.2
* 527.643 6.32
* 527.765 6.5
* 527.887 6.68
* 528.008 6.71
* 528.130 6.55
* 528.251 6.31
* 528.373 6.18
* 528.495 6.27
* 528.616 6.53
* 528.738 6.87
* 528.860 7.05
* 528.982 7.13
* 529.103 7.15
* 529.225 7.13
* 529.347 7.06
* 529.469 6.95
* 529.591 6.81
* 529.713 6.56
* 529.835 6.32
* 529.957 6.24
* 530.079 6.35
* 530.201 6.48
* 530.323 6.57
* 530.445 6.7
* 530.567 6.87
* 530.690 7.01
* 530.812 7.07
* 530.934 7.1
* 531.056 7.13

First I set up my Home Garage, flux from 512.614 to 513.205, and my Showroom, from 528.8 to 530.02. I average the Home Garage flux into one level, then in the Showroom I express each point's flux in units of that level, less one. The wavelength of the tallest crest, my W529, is 529.103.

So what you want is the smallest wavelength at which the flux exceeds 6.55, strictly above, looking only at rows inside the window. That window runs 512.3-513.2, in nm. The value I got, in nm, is 512.319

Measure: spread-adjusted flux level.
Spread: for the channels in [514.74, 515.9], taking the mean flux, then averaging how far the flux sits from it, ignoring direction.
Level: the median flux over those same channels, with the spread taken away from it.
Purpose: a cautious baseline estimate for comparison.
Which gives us 6.3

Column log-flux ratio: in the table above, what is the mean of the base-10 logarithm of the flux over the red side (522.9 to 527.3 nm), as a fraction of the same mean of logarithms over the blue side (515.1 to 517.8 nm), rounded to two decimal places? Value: 1.07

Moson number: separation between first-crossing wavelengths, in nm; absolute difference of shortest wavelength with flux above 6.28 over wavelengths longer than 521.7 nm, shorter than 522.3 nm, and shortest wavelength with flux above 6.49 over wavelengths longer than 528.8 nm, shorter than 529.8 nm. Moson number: 7.14 nm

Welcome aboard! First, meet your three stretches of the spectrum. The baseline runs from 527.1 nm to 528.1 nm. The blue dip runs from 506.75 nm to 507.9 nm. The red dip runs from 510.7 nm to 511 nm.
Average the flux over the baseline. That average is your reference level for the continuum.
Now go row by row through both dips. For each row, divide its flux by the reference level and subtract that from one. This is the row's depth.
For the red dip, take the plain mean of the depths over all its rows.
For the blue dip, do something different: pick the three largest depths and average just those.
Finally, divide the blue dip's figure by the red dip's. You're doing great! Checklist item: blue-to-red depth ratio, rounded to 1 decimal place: 1.6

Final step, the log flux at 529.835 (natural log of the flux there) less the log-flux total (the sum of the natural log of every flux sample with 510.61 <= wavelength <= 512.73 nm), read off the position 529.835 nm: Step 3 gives -32.1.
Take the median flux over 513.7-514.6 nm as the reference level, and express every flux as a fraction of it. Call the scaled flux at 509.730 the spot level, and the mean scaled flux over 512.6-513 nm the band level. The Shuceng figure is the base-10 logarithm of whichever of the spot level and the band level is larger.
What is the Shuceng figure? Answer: 0.027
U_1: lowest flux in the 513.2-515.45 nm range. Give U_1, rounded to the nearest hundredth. 5.94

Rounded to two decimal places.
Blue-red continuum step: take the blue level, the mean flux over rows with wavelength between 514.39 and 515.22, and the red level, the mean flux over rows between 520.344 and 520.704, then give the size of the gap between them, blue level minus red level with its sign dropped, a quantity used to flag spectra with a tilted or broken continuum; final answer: 0.03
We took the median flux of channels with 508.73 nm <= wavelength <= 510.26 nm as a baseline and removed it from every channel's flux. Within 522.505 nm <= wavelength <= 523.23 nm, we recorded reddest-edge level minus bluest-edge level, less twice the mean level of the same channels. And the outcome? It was 1.4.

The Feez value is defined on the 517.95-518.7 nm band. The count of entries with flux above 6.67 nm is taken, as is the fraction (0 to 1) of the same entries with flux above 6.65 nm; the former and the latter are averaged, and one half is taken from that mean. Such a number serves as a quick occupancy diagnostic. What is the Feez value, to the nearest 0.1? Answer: -0.5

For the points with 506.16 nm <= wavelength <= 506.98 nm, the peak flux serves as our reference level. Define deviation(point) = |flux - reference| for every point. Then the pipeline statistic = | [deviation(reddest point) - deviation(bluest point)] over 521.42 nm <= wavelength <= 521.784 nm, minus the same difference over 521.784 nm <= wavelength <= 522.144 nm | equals 0.57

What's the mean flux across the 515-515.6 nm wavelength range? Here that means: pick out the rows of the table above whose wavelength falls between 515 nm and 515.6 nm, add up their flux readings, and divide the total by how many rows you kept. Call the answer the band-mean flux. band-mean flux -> 6.35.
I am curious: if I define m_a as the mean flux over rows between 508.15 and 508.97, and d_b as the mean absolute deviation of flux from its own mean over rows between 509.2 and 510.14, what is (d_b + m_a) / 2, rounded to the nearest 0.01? 3.41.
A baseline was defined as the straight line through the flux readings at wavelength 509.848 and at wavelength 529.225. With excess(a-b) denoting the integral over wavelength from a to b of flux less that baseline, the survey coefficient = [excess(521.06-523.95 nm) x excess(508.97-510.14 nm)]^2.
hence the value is 0.28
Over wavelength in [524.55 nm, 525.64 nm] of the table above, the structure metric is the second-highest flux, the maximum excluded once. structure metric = 6.92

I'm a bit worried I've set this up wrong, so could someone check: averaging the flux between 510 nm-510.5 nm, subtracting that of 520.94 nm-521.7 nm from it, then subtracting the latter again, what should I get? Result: -6.5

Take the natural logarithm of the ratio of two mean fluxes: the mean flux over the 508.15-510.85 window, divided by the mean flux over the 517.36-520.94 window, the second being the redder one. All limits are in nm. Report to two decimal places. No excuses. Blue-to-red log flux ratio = 0.10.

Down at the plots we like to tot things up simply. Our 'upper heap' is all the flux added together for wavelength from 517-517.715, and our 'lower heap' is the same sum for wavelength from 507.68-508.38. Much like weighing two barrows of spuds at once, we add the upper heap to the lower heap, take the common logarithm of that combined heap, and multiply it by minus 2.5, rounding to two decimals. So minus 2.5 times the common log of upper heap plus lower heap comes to -4.57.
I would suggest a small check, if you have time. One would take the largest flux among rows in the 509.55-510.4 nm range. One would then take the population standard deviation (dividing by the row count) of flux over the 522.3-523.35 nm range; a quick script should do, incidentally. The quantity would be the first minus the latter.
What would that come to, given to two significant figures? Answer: 6.4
